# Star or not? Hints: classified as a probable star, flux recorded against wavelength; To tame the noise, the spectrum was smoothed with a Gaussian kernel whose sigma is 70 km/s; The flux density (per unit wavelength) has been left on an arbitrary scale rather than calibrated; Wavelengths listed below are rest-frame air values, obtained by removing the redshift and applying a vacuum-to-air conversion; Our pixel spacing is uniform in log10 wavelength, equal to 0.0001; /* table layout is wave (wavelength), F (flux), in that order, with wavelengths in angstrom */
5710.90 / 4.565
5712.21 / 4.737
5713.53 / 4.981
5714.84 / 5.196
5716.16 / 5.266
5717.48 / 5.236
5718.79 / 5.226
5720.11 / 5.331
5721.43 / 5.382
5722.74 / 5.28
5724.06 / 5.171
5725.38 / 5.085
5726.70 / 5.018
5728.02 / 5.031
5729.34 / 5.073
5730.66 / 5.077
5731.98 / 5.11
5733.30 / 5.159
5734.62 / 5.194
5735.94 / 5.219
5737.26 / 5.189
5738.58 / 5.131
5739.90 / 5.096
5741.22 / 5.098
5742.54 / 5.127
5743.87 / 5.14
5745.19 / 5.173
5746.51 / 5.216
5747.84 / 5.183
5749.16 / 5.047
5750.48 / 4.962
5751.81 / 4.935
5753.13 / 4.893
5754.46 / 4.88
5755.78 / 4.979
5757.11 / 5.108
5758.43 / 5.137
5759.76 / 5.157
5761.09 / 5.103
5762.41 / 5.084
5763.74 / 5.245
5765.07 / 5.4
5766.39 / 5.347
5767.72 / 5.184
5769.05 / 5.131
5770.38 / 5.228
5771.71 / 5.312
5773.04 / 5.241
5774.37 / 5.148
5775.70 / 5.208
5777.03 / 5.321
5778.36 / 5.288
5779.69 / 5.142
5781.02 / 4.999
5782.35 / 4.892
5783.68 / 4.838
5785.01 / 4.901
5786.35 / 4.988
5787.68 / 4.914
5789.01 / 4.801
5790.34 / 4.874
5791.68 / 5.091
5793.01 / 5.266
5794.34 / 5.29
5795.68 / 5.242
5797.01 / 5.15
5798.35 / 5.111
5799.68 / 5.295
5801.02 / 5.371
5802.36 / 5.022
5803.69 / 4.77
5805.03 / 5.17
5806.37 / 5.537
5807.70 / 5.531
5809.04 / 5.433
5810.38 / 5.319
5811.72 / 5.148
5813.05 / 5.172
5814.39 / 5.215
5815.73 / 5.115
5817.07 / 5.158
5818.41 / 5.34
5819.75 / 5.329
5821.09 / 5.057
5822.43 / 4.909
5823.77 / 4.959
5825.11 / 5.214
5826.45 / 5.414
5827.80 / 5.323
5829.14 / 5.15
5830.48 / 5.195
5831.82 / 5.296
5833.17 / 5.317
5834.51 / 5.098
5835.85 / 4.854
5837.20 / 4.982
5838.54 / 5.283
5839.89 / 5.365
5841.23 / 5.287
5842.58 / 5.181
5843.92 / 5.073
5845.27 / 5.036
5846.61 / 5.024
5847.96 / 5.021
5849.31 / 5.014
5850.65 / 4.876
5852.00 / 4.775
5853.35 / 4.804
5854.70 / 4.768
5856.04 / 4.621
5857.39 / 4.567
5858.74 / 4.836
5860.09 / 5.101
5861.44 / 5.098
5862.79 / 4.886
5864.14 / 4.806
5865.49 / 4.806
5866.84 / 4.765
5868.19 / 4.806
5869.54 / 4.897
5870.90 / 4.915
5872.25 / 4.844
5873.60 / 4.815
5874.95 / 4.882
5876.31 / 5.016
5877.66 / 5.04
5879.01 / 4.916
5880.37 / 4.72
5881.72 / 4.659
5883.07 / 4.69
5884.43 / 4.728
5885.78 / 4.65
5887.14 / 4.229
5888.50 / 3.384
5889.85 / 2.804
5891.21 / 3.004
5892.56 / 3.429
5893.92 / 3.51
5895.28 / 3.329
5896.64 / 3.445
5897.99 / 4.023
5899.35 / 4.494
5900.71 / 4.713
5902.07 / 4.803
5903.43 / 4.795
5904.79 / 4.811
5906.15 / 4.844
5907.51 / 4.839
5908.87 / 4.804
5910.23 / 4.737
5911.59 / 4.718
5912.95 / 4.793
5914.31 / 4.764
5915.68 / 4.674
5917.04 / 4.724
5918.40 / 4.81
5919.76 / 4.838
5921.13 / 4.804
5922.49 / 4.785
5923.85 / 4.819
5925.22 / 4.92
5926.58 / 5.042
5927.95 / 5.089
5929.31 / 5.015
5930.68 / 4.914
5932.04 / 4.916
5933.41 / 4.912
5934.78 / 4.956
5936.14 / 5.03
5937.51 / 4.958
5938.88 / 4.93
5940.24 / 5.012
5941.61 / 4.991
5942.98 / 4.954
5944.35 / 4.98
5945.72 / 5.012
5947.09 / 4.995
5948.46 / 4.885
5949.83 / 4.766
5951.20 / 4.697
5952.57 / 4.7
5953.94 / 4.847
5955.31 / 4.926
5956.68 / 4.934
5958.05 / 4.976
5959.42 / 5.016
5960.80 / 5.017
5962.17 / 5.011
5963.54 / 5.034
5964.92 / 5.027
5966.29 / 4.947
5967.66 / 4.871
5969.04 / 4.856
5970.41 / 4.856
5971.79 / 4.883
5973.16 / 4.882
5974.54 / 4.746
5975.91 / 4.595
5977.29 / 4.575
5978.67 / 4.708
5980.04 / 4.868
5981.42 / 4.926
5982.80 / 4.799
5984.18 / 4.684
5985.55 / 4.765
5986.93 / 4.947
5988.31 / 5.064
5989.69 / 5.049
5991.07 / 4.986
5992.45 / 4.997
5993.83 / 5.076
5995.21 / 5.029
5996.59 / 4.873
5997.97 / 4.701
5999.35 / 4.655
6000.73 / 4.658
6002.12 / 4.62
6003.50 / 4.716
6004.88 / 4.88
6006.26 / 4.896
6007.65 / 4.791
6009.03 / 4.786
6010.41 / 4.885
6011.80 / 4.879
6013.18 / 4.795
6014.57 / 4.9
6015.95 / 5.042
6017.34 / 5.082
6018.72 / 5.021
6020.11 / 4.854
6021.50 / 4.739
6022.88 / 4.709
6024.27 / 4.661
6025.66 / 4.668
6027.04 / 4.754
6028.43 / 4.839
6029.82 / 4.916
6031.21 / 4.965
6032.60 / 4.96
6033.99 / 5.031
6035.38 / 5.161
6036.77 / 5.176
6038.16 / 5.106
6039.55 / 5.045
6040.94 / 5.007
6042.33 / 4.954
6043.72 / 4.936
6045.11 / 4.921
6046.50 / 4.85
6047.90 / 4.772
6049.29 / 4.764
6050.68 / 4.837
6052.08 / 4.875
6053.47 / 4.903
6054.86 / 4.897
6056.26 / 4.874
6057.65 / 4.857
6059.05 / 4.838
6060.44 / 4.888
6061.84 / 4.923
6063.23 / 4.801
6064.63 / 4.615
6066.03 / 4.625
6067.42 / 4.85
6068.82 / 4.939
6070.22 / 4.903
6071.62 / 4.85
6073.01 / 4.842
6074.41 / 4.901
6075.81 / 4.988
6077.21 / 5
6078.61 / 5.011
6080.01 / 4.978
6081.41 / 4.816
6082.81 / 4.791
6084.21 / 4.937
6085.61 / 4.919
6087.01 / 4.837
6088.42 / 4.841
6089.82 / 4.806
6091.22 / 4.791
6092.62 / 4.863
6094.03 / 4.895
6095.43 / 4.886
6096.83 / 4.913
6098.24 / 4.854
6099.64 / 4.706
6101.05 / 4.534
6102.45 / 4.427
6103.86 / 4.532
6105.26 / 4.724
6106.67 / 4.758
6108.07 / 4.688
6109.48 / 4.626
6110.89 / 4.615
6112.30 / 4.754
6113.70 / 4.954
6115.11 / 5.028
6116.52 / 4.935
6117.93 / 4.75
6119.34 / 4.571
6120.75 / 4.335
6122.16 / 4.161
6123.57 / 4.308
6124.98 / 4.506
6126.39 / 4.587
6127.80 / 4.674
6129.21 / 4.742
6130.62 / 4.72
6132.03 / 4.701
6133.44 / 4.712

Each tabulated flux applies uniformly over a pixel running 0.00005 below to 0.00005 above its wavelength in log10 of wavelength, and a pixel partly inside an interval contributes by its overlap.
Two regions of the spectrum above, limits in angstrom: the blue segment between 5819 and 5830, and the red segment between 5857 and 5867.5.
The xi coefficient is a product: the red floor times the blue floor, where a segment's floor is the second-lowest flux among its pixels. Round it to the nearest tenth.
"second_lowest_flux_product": 23.6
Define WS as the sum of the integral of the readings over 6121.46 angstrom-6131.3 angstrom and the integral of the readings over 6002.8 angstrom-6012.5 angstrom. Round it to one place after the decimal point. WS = 91.5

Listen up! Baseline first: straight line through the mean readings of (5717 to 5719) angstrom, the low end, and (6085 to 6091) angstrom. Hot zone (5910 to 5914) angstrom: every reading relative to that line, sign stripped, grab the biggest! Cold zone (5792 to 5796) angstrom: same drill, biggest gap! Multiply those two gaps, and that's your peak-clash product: 0.04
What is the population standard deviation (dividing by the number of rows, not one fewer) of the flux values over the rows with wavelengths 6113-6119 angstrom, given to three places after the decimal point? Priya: 0.102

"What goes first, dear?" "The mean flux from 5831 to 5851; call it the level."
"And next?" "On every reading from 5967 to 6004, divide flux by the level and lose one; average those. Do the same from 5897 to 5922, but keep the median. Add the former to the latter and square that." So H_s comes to 0.014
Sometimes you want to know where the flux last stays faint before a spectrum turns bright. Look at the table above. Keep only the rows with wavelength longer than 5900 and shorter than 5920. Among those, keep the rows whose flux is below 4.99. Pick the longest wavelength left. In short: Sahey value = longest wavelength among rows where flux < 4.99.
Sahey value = 5919.76 angstrom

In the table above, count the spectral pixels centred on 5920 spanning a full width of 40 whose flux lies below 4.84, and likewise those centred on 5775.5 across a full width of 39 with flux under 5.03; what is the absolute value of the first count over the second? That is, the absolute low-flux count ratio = 2.1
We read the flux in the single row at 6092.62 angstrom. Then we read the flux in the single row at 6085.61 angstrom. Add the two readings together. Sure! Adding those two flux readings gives 9.8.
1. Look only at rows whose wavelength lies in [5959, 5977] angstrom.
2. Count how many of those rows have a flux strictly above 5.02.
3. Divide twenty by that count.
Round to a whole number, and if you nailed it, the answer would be 10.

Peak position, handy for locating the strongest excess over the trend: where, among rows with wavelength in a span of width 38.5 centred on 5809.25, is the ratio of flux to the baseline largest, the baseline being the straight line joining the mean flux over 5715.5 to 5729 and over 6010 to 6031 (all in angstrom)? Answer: 5806.37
